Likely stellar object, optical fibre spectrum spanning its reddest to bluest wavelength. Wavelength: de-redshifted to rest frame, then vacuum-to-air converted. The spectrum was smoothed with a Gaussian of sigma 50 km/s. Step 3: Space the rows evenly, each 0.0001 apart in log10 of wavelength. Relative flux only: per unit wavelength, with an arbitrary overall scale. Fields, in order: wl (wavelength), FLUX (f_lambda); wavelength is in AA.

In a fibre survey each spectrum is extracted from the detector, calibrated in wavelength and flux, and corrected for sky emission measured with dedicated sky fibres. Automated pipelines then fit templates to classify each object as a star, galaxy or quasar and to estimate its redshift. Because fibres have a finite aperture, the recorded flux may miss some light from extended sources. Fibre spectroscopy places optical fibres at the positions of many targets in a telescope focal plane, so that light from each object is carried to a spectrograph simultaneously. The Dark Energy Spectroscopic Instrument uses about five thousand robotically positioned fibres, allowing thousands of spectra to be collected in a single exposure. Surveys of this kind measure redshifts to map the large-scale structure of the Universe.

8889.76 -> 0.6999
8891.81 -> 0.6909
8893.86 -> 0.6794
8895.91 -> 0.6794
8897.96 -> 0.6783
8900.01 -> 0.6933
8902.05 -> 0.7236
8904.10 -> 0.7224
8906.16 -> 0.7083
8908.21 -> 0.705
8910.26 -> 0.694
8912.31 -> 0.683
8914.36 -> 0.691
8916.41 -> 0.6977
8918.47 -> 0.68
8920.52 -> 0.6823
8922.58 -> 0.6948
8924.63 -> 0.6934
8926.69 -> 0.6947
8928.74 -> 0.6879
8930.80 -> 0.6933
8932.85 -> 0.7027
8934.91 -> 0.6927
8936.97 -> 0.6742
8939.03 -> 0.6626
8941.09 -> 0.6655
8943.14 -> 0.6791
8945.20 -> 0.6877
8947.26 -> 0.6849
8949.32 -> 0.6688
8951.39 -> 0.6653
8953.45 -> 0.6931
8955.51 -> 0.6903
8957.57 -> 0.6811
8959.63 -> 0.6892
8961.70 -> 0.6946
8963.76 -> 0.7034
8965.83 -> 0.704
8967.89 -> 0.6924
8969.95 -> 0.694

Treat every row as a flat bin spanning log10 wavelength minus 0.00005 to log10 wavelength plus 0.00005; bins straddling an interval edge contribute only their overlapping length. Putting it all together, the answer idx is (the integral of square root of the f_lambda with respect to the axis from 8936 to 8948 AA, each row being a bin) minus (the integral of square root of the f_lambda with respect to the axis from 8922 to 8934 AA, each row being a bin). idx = -0.1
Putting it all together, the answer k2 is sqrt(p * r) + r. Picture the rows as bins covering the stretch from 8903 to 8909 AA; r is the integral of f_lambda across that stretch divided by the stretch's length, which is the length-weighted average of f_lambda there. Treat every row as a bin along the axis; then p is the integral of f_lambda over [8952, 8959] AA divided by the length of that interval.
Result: 1.41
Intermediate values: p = 0.688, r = 0.711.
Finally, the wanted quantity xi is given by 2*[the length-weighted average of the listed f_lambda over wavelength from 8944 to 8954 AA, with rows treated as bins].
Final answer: 1.36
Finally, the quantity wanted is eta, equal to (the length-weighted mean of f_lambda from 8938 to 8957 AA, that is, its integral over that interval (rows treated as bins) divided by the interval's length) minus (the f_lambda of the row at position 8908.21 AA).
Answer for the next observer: -0.027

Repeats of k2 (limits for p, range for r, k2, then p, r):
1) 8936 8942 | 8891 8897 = 1.36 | 0.667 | 0.682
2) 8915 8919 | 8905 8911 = 1.40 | 0.689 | 0.702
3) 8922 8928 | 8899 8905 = 1.42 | 0.695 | 0.714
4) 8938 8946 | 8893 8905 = 1.38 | 0.674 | 0.696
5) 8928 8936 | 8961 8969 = 1.40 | 0.694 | 0.699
